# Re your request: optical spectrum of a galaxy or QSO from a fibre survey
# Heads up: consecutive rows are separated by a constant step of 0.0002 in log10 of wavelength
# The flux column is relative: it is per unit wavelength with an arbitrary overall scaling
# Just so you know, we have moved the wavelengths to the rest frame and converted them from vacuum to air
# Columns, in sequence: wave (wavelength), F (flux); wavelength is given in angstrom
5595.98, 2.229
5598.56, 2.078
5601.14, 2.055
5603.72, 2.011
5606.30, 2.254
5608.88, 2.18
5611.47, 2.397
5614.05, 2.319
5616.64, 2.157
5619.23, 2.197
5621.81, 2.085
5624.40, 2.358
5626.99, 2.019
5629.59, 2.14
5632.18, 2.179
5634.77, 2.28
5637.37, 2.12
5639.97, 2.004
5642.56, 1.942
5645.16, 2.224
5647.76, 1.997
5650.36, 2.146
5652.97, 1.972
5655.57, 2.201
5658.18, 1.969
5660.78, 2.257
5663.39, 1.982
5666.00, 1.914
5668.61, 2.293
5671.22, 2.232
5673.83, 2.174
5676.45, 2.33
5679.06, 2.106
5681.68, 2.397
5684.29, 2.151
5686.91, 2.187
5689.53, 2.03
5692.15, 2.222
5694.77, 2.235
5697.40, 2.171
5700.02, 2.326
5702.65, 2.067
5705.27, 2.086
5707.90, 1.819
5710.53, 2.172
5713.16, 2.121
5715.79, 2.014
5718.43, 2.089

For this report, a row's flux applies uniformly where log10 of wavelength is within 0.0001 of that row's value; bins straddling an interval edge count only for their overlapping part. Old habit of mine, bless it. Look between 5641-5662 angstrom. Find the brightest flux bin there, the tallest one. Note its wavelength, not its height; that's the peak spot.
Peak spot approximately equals 5660.78 angstrom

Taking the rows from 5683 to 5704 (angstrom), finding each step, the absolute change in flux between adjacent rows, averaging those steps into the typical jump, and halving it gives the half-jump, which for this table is 0.063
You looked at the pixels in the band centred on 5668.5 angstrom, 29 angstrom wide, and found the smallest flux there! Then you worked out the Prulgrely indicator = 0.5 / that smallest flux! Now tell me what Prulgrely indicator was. 0.261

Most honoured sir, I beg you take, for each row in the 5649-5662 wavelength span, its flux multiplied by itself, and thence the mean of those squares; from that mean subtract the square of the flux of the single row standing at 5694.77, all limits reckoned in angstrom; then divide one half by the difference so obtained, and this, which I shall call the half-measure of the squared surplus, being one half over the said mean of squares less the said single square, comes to -0.9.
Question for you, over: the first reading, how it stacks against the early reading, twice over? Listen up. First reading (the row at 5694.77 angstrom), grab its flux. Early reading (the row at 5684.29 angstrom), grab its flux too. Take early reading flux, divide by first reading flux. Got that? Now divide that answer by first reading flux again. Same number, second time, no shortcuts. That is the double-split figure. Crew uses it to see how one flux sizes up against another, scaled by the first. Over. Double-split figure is 0.431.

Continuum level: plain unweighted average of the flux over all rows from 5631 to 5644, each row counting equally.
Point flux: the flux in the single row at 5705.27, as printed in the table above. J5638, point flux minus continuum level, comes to -0.02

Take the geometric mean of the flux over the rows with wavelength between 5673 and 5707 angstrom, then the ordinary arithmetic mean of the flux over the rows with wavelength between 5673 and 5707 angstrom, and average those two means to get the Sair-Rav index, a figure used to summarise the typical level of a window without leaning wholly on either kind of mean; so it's 2.19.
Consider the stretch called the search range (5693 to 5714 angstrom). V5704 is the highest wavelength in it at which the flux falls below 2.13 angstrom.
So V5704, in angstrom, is 5713.16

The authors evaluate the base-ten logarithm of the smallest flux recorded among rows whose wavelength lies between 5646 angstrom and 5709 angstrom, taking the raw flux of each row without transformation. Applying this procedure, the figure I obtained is 0.260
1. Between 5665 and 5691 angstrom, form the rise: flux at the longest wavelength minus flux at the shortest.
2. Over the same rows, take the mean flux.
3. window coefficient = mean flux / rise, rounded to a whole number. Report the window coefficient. 19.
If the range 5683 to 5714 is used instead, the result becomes -71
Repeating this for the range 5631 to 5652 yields -64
